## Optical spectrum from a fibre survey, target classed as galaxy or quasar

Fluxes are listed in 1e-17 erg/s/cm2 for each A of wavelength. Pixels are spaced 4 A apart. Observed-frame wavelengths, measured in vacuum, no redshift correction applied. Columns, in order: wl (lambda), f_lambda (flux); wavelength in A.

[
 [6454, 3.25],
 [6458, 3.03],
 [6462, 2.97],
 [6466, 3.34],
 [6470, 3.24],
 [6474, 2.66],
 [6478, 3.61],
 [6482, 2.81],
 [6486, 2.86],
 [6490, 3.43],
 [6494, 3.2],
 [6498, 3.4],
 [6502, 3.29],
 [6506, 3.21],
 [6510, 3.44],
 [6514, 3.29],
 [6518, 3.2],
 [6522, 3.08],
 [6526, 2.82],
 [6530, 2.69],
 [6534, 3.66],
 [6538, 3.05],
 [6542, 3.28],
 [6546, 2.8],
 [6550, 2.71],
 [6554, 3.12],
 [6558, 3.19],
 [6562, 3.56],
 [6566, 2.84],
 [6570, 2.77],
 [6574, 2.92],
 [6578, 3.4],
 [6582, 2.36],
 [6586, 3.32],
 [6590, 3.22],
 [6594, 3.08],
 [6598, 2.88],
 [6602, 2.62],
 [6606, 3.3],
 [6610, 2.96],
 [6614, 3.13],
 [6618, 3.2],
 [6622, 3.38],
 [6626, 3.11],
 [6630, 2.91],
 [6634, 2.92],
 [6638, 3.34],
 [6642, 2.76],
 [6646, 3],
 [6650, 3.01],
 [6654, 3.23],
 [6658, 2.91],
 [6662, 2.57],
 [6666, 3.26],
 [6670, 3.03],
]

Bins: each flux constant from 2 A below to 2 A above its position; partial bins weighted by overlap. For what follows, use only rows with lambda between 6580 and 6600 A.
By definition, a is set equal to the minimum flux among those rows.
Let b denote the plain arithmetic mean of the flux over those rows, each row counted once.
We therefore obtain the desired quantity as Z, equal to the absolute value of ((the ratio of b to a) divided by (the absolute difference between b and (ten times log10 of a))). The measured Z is 1.66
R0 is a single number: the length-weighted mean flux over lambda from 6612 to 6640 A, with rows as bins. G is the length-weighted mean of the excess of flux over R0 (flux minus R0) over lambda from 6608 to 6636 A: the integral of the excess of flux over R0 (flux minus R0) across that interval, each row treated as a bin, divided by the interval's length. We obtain -0.05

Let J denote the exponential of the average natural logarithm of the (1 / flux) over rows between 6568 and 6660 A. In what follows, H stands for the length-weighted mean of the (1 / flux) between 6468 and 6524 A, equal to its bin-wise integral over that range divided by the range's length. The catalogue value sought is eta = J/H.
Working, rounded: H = 0.315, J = 0.331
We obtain 1.05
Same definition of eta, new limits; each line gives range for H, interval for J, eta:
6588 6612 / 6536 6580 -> 0.98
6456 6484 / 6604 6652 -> 1.00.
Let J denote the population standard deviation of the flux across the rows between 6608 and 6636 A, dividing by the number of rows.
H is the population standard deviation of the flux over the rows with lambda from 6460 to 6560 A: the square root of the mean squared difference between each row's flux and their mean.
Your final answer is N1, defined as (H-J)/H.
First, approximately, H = 0.28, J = 0.16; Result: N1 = 0.43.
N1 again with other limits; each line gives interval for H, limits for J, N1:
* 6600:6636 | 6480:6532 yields -0.13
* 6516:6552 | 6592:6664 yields 0.25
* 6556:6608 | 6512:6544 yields 0.14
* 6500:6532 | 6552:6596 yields -0.34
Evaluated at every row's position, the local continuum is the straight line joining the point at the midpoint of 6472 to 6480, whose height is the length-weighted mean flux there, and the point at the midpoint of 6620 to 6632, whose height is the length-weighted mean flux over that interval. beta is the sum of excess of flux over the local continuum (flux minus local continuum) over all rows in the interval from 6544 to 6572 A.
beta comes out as -0.9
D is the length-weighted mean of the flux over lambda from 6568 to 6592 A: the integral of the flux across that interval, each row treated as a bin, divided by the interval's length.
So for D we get 3.00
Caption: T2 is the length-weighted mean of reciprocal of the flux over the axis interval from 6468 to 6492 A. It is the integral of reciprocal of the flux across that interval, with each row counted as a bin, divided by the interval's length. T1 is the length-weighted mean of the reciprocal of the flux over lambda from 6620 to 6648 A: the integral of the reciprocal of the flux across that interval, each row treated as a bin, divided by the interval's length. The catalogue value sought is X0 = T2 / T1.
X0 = 0.99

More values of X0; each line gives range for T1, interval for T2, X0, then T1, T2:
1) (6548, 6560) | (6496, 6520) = 0.91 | 0.334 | 0.303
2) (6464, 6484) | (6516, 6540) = 1.01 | 0.323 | 0.327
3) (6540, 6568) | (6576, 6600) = 1.02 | 0.328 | 0.334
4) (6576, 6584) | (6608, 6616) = 0.92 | 0.359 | 0.329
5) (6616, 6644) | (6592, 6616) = 1.03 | 0.325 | 0.336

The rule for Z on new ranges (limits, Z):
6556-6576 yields 0.81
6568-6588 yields 1.61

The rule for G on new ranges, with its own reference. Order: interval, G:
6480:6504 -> 0.02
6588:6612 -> -0.13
